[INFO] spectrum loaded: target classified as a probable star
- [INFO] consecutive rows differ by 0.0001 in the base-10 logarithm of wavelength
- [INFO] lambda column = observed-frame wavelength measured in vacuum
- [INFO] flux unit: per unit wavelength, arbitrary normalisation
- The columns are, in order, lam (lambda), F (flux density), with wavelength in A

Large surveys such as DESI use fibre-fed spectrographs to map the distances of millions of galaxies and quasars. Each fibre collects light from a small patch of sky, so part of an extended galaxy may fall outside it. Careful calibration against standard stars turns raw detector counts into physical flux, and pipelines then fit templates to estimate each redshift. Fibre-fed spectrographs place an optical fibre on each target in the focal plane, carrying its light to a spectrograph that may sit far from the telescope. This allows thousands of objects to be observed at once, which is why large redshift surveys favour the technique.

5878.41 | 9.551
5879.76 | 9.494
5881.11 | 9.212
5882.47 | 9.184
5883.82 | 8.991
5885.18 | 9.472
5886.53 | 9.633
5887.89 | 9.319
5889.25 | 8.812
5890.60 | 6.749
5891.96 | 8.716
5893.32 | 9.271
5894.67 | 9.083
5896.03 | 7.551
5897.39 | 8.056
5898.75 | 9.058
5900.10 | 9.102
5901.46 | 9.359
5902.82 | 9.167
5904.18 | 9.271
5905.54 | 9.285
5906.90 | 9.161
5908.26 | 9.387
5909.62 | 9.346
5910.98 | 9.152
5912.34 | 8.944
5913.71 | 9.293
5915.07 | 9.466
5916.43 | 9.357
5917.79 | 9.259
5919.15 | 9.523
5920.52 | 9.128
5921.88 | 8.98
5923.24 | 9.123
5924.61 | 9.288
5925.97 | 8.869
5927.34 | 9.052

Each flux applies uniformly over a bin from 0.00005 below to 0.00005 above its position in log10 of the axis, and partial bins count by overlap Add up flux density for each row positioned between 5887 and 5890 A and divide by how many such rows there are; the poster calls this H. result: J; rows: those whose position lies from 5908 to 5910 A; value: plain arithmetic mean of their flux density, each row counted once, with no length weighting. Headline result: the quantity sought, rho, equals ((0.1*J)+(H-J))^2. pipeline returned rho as 0.40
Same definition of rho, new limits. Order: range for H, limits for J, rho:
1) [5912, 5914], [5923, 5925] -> 0.69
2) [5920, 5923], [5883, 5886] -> 0.56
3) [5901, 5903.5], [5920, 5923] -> 1.24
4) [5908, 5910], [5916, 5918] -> 0.98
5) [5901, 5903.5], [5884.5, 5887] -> 0.44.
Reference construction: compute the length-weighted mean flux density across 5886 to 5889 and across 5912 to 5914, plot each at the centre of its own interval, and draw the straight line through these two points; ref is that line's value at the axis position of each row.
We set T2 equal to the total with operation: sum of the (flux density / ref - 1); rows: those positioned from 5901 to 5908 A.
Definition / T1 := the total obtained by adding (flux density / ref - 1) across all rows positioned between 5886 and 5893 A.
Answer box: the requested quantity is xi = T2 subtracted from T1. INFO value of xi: -0.4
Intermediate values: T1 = -0.37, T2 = 0.043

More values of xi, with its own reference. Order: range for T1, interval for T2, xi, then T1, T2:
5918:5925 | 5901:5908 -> 0.1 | 0.13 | 0.043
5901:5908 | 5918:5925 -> -0.1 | 0.04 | 0.126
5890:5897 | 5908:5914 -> -0.6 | -0.54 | 0.070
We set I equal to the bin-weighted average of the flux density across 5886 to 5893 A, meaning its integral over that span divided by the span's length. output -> 8.65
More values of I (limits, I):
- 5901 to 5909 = 9.27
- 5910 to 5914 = 9.12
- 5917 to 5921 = 9.31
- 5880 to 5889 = 9.28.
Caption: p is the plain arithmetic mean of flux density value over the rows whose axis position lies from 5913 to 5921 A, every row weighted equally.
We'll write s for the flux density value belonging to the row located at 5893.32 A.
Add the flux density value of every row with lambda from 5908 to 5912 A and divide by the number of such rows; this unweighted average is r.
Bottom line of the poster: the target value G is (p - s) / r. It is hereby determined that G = 0.007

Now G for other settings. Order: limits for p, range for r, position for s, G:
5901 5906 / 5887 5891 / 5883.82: 0.034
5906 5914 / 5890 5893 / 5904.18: -0.007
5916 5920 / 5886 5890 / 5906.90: 0.024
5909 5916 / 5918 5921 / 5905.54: -0.005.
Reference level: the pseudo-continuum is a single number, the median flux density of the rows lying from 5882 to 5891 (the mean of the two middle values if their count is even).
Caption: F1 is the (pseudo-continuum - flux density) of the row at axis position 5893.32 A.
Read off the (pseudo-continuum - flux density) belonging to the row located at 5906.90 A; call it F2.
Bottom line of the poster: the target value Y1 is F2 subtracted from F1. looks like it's -0.11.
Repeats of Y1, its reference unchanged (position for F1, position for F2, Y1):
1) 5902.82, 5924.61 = 0.12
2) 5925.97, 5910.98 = 0.28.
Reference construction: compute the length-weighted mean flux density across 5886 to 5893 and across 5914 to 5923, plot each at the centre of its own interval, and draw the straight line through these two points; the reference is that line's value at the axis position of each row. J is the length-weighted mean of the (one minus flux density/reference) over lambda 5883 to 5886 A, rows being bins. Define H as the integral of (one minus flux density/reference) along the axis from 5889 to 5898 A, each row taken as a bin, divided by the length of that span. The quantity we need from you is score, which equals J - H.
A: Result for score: -0.134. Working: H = 0.05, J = -0.084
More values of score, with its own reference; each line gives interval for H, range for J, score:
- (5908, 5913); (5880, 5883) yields -0.082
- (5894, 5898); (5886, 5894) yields -0.072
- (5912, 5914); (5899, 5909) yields -0.036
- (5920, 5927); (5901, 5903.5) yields -0.071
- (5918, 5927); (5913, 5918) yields -0.037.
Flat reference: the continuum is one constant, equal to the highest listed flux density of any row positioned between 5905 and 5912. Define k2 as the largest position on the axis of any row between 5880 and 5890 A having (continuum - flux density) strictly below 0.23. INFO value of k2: 5887.89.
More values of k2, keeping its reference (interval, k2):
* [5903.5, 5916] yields 5915.07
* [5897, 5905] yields 5904.18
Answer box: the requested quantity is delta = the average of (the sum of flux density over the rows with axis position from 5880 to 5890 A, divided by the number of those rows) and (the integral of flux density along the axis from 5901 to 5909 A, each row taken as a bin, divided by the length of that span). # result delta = 9.25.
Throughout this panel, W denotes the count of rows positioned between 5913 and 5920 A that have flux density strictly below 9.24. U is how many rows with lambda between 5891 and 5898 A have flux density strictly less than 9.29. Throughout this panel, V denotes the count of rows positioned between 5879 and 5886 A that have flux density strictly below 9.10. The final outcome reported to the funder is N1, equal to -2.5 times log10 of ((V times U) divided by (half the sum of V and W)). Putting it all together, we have -2.5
